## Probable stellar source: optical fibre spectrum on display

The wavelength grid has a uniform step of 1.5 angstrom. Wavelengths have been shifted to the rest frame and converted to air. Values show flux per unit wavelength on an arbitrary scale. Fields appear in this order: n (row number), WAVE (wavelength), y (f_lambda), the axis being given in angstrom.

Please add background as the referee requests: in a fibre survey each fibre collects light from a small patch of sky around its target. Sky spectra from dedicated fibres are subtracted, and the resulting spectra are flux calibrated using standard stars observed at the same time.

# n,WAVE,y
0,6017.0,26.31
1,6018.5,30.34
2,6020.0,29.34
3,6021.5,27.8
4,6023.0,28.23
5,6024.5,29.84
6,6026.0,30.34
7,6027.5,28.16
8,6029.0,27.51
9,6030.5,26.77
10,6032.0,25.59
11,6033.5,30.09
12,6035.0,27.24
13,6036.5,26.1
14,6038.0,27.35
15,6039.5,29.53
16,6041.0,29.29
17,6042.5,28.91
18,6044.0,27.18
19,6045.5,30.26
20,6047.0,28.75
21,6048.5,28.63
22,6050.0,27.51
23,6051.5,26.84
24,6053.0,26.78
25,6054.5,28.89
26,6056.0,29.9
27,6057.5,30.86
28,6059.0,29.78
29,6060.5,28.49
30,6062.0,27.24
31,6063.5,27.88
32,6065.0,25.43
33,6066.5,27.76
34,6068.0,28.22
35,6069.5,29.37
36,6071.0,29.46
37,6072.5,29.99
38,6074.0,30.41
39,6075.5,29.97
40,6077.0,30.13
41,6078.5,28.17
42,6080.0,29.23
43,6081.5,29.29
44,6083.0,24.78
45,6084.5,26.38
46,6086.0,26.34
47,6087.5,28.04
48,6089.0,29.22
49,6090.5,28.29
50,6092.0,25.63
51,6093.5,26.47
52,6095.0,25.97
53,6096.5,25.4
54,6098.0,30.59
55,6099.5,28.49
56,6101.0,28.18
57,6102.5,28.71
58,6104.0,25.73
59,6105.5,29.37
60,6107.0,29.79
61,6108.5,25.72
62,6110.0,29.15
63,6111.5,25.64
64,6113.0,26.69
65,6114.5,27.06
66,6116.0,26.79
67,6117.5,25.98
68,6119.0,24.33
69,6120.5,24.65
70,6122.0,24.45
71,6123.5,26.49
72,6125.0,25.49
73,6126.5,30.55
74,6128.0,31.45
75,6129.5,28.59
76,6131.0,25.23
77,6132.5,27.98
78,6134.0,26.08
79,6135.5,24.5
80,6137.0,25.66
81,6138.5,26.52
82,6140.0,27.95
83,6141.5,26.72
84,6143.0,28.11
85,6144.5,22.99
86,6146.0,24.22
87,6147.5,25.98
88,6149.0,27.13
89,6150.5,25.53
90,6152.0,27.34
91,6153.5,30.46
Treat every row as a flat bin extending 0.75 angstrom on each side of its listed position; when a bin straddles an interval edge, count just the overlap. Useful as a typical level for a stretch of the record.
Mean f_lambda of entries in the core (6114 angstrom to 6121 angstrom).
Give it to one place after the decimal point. 25.8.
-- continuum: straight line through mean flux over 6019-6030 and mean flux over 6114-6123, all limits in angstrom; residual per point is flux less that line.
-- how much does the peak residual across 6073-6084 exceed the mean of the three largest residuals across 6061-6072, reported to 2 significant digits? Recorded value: 1.5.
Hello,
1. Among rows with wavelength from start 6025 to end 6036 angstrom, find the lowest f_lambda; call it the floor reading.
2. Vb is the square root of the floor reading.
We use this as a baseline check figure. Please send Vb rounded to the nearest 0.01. 5.06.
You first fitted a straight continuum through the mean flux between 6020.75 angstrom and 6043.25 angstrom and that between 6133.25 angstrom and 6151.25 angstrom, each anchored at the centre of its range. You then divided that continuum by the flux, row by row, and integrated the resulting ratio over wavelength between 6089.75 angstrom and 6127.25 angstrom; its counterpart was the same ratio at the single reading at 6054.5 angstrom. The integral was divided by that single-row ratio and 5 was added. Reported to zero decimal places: 44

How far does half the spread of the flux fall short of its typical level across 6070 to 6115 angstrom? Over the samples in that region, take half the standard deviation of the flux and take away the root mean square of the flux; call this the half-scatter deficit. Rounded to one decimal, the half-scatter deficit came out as -27.1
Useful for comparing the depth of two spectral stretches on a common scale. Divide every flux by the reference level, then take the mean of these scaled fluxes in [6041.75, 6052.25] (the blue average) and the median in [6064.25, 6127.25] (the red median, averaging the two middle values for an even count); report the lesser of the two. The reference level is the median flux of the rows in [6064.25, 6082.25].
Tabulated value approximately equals 0.951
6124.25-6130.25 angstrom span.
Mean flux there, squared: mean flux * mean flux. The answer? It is 842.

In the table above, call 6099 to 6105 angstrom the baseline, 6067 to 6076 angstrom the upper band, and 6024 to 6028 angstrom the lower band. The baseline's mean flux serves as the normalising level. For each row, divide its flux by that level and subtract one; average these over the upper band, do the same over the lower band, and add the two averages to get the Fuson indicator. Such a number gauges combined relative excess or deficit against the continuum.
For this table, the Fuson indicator 0.12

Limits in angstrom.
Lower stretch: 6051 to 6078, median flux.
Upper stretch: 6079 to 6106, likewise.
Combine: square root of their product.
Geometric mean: 28.6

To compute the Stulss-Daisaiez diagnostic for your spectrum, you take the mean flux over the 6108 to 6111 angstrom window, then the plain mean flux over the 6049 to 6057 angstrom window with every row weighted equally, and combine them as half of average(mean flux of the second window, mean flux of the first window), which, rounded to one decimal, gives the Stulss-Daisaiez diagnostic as 13.9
